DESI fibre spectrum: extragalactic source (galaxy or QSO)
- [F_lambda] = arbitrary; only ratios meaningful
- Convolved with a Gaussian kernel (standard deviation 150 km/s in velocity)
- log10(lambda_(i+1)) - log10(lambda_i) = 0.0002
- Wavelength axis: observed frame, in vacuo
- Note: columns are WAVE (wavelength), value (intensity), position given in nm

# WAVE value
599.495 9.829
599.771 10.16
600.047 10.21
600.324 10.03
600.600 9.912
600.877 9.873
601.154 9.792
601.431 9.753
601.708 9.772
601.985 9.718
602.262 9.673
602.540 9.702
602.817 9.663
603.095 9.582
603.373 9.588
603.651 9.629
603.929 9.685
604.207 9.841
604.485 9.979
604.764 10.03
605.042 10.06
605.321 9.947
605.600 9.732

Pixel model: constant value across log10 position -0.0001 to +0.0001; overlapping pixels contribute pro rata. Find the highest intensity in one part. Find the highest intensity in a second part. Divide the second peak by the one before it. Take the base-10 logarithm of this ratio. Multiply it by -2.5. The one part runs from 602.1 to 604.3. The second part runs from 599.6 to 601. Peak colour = -0.040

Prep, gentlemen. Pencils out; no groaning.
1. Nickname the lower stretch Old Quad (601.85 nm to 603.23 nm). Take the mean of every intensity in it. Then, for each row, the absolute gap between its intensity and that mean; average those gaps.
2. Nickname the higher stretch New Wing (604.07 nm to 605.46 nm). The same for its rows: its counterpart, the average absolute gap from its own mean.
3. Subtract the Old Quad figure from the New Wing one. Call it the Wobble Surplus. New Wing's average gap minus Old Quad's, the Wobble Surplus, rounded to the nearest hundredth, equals 0.03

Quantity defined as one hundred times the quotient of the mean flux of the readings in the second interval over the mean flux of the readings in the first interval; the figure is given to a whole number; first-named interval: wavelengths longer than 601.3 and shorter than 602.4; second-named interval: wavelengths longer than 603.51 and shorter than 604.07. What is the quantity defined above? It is 99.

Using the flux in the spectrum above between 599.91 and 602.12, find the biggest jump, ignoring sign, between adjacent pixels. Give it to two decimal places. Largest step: 0.18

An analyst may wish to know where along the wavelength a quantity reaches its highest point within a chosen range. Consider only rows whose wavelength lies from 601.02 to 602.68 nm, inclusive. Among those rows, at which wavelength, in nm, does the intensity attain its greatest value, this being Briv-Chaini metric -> 601.154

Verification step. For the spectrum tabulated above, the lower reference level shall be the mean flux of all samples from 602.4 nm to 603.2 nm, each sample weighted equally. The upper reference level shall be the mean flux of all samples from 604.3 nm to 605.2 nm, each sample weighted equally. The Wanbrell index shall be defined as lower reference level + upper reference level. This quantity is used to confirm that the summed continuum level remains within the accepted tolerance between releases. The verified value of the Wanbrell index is 19.7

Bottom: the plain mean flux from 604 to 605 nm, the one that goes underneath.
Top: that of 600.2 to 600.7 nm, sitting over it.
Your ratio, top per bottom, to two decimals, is 1.00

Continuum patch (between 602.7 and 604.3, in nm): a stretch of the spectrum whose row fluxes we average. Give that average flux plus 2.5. 12.2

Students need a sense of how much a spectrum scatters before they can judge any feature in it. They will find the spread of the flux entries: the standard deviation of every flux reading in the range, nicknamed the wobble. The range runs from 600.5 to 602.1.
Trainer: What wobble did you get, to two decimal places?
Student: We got 0.07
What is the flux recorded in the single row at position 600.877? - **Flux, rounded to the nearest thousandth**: 9.873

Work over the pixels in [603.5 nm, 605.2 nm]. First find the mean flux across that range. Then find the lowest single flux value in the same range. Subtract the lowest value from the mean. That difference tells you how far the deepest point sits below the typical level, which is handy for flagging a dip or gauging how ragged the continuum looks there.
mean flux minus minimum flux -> 0.24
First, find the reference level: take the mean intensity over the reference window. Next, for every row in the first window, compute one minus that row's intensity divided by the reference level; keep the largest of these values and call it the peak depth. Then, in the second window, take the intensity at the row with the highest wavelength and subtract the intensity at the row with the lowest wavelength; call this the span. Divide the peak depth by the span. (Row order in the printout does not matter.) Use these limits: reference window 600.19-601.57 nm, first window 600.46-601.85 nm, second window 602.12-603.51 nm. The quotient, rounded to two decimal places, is -0.14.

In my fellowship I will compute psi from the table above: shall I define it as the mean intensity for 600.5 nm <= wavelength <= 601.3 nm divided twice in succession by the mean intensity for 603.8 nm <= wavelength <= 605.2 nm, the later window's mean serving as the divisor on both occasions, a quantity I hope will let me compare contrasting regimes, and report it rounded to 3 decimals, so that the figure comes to 0.100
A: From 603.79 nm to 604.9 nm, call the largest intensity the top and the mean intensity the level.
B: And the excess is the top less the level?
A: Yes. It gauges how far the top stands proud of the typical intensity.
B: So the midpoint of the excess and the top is 5.09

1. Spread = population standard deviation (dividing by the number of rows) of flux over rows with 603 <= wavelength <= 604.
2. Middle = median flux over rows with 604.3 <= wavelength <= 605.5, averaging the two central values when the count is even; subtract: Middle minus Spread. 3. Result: 9.96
